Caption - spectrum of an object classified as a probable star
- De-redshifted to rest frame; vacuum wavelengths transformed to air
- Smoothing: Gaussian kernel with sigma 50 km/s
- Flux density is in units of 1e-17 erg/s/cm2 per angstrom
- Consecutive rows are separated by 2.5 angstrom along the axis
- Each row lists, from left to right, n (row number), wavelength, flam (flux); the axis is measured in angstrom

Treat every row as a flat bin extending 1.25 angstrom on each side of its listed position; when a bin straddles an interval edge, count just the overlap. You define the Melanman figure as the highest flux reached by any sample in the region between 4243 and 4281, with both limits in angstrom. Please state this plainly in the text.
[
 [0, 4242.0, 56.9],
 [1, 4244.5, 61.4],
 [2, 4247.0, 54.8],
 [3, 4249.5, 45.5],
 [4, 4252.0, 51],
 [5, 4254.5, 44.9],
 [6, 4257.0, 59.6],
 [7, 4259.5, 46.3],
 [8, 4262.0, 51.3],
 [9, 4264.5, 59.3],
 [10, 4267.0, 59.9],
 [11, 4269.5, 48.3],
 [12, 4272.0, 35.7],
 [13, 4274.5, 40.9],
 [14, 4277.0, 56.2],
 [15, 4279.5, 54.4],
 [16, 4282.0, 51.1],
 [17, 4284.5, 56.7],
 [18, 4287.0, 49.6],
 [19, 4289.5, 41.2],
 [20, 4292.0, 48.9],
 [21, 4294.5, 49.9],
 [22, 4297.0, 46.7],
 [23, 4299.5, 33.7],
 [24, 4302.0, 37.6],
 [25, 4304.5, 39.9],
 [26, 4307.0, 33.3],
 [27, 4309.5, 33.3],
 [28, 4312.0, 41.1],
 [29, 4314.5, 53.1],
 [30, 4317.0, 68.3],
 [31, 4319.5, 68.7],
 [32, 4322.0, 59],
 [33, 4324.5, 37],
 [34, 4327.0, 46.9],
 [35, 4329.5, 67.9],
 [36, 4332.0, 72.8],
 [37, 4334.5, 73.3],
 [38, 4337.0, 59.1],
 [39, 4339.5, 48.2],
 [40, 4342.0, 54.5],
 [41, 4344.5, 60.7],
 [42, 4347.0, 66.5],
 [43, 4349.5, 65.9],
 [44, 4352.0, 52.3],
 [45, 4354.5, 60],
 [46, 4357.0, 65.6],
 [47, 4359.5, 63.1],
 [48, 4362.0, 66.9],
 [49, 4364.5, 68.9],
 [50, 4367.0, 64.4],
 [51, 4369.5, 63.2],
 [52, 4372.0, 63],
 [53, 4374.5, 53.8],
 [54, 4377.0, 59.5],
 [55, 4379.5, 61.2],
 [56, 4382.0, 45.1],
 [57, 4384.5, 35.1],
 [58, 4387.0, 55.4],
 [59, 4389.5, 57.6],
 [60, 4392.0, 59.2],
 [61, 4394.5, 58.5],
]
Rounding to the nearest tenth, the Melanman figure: 61.4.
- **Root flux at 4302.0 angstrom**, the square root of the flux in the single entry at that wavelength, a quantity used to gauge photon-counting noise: 6.1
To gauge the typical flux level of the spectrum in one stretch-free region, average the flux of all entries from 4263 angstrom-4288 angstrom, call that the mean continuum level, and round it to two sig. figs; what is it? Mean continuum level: 51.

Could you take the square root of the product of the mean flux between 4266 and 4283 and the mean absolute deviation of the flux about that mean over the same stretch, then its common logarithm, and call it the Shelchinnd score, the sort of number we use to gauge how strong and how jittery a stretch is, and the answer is 1.26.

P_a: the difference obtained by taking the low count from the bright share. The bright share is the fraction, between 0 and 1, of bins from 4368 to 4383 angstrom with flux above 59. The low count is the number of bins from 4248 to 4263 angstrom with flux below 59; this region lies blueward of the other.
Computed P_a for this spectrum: -4.3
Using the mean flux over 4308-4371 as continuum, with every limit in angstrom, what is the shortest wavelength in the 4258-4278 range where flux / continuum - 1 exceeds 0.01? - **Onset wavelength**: 4267.0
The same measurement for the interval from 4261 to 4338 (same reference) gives 4267.0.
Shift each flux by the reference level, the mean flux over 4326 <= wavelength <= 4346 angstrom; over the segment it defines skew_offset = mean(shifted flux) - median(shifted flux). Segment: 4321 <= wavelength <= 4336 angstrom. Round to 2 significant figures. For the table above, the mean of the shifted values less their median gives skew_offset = -4.0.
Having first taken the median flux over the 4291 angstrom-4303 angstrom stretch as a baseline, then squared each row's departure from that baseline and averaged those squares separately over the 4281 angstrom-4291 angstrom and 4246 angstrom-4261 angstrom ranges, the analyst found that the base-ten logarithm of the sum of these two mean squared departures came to 1.91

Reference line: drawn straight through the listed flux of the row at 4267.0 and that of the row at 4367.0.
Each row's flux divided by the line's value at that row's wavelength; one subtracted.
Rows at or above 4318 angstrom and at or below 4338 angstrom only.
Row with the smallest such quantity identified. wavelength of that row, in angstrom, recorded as 4324.5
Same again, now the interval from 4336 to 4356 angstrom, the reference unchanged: 4339.5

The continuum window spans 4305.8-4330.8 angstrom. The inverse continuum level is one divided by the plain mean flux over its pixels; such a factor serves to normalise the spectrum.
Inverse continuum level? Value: 0.020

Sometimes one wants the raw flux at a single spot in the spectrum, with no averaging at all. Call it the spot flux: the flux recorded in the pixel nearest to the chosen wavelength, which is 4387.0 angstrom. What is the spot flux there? 55.4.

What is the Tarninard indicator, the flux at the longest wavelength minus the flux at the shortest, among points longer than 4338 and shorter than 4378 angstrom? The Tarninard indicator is 11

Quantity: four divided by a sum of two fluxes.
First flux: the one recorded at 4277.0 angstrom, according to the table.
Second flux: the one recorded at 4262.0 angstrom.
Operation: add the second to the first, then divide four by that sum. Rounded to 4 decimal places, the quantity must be 0.0372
